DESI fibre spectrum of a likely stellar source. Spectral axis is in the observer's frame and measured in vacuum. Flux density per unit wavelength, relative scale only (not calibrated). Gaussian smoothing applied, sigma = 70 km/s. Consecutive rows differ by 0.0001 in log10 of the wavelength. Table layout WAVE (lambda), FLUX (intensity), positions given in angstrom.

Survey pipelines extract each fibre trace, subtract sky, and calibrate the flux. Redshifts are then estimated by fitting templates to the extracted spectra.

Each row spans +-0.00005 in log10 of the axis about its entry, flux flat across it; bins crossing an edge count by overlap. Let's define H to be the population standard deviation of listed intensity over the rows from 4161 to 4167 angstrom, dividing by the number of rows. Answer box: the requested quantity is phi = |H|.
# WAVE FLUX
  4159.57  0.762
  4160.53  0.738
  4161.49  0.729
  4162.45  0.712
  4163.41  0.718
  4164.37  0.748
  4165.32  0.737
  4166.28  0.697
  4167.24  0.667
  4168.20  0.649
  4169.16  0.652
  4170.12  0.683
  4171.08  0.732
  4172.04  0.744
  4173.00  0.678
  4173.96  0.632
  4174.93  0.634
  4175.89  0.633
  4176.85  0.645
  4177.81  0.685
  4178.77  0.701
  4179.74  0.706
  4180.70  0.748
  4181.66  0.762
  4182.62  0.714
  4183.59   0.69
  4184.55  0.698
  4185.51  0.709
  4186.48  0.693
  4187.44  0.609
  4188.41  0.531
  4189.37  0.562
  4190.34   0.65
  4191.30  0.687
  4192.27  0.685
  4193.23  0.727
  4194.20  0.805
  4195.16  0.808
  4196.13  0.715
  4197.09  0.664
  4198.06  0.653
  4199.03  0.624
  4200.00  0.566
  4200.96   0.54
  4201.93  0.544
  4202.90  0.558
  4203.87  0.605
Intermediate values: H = 0.017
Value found 0.017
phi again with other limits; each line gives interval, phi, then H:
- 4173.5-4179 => 0.028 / 0.028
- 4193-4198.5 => 0.061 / 0.061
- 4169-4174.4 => 0.040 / 0.040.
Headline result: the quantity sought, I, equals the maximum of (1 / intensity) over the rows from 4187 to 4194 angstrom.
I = 1.88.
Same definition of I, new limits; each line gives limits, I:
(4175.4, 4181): 1.58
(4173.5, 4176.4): 1.58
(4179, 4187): 1.45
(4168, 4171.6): 1.54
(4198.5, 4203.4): 1.85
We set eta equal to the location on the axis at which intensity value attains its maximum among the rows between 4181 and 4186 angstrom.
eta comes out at 4181.66 angstrom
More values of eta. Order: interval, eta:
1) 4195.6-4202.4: 4196.13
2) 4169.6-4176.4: 4172.04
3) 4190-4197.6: 4195.16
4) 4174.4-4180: 4179.74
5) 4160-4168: 4164.37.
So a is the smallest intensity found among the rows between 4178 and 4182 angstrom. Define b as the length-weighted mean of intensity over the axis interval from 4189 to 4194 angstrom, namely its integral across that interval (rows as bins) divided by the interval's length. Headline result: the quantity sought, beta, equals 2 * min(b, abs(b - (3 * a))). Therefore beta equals 1.34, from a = 0.701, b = 0.672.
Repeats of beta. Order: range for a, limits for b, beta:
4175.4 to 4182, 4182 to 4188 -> 1.37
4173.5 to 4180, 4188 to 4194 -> 1.30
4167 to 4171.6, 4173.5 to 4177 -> 1.27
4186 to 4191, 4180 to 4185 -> 1.45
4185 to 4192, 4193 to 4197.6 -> 1.49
